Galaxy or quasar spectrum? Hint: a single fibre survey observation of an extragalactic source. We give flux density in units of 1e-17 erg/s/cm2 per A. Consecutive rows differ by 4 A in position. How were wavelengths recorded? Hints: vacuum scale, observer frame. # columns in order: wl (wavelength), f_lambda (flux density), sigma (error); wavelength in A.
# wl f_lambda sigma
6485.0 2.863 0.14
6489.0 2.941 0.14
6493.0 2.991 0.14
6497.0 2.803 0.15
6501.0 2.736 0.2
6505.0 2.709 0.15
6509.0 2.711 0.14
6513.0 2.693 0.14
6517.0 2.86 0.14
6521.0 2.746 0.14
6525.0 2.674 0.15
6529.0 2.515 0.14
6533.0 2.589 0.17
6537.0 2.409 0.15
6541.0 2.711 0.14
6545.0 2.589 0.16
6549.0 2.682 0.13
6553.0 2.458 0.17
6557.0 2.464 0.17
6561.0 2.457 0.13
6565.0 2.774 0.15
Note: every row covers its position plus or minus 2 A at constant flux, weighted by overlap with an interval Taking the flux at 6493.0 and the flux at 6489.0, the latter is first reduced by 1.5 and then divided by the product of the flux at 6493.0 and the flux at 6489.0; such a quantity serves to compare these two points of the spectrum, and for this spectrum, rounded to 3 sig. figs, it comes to 0.164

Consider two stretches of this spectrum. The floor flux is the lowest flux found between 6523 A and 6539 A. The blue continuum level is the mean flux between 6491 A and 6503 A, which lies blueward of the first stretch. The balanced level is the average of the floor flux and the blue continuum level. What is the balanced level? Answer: 2.63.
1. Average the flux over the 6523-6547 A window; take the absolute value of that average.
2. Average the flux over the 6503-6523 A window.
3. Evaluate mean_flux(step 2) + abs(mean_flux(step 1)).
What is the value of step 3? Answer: 5.32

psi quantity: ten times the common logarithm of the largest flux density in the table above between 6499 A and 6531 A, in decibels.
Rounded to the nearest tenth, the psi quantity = 4.6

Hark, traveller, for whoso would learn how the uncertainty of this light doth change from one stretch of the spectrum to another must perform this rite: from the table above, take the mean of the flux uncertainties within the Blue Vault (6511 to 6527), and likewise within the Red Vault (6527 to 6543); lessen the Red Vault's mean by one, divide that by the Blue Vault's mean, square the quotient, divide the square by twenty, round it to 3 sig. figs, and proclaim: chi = 1.78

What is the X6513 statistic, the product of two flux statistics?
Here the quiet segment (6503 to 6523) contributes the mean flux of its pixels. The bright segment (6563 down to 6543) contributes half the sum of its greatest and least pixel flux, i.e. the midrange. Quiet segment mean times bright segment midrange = 7.05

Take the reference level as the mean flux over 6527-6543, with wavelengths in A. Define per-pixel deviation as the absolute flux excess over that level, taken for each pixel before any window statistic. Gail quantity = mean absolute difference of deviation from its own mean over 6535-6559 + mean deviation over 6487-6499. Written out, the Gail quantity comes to 0.390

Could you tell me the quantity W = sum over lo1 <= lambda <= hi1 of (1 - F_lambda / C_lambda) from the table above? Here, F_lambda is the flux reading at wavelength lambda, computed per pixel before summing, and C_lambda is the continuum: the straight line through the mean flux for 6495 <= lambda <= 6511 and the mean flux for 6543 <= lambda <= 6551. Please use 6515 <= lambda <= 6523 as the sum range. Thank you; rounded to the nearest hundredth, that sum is -0.07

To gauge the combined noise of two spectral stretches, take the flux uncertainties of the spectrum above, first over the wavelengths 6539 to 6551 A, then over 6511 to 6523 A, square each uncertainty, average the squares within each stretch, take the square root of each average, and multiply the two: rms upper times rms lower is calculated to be 0.0201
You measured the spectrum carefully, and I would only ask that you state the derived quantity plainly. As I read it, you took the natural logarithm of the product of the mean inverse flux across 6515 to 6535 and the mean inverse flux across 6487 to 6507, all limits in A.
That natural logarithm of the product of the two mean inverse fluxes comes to -2.02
